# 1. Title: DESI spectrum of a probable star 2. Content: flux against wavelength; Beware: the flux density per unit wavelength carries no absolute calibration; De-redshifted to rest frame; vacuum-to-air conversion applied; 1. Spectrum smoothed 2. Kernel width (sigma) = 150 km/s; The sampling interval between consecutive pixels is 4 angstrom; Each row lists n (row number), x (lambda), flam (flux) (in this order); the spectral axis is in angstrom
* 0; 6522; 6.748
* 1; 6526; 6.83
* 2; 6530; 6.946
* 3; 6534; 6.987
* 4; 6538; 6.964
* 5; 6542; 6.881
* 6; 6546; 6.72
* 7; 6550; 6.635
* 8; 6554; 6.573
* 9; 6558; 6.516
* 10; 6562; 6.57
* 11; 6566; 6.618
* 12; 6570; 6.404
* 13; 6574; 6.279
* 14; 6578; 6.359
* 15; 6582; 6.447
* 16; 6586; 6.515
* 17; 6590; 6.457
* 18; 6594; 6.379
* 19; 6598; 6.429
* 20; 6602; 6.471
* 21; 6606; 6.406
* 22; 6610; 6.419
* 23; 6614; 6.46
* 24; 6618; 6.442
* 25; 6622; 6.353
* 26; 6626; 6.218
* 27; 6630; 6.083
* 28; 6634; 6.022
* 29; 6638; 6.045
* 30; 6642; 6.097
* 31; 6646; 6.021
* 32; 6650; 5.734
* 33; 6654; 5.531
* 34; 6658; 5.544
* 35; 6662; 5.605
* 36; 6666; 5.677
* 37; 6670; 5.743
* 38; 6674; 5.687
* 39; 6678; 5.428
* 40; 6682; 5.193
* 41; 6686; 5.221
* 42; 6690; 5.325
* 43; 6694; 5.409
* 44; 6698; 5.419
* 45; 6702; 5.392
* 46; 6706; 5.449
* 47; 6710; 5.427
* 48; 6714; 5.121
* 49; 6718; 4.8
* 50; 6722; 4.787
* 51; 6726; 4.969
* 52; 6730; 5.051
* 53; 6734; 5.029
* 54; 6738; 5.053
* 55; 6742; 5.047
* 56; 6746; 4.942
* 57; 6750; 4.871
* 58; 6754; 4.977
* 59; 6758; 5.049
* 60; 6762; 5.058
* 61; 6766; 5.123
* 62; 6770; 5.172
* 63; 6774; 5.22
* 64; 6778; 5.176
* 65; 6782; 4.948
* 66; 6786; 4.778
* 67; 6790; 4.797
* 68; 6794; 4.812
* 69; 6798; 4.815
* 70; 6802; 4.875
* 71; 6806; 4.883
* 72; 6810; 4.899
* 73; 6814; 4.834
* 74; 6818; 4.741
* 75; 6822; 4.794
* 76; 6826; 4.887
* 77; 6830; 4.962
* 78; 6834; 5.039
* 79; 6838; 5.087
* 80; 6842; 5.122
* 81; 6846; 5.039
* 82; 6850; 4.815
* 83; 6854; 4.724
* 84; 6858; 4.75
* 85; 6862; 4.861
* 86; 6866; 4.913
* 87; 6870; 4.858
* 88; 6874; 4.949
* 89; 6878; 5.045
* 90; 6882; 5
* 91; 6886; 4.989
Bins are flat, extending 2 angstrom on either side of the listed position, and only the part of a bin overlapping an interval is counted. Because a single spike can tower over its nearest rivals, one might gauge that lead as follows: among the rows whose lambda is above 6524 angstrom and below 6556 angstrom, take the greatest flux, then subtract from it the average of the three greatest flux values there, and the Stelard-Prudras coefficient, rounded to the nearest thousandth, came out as 0.021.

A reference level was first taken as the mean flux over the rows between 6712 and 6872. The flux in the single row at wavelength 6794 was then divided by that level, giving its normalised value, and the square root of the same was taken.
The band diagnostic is 0.99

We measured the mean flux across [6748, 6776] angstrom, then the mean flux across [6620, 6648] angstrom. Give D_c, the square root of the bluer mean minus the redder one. 1.03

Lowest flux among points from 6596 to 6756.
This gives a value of 4.787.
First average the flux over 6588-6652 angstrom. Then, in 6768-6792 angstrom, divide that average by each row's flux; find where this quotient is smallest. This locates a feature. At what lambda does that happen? 6774 angstrom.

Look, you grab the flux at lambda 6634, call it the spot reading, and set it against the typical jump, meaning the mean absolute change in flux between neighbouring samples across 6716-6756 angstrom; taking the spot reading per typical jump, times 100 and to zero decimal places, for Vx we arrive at 8870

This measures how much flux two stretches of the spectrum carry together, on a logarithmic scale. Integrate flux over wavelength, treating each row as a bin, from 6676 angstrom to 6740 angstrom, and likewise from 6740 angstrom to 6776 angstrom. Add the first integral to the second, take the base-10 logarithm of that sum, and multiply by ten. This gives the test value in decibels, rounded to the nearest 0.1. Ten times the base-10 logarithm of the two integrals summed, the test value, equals 27.1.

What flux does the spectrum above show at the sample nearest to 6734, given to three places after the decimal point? 5.029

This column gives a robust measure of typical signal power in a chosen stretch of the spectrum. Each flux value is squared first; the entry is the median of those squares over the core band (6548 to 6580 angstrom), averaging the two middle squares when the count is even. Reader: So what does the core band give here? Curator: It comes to 43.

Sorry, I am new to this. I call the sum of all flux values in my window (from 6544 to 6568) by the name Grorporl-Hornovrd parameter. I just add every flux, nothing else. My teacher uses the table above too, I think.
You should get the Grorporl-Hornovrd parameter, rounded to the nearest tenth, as 39.6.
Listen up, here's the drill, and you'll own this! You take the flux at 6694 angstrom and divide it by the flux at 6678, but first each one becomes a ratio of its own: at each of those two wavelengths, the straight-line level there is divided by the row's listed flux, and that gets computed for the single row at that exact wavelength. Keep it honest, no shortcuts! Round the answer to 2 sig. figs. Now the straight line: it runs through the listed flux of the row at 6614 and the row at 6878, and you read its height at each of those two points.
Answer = 0.99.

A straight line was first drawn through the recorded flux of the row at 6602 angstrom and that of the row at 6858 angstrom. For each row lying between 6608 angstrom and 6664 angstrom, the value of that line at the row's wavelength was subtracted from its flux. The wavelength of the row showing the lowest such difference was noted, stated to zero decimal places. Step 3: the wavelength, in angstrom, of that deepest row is 6654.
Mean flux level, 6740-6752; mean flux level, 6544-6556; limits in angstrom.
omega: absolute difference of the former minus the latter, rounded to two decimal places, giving 1.69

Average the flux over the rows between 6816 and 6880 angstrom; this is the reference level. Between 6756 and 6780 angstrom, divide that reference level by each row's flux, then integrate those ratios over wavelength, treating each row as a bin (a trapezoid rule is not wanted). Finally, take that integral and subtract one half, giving 22.5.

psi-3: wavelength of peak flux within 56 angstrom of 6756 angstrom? 6706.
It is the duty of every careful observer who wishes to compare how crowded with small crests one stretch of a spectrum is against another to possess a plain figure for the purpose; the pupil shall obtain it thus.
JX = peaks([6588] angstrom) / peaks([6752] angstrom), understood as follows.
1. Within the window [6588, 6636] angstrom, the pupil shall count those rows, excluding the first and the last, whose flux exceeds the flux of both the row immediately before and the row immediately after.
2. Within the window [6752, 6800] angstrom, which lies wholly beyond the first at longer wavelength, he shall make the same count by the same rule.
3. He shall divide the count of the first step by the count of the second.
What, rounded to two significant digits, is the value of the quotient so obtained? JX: 2.0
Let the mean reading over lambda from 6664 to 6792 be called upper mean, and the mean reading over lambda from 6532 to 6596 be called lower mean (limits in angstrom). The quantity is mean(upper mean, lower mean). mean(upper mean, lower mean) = 5.9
